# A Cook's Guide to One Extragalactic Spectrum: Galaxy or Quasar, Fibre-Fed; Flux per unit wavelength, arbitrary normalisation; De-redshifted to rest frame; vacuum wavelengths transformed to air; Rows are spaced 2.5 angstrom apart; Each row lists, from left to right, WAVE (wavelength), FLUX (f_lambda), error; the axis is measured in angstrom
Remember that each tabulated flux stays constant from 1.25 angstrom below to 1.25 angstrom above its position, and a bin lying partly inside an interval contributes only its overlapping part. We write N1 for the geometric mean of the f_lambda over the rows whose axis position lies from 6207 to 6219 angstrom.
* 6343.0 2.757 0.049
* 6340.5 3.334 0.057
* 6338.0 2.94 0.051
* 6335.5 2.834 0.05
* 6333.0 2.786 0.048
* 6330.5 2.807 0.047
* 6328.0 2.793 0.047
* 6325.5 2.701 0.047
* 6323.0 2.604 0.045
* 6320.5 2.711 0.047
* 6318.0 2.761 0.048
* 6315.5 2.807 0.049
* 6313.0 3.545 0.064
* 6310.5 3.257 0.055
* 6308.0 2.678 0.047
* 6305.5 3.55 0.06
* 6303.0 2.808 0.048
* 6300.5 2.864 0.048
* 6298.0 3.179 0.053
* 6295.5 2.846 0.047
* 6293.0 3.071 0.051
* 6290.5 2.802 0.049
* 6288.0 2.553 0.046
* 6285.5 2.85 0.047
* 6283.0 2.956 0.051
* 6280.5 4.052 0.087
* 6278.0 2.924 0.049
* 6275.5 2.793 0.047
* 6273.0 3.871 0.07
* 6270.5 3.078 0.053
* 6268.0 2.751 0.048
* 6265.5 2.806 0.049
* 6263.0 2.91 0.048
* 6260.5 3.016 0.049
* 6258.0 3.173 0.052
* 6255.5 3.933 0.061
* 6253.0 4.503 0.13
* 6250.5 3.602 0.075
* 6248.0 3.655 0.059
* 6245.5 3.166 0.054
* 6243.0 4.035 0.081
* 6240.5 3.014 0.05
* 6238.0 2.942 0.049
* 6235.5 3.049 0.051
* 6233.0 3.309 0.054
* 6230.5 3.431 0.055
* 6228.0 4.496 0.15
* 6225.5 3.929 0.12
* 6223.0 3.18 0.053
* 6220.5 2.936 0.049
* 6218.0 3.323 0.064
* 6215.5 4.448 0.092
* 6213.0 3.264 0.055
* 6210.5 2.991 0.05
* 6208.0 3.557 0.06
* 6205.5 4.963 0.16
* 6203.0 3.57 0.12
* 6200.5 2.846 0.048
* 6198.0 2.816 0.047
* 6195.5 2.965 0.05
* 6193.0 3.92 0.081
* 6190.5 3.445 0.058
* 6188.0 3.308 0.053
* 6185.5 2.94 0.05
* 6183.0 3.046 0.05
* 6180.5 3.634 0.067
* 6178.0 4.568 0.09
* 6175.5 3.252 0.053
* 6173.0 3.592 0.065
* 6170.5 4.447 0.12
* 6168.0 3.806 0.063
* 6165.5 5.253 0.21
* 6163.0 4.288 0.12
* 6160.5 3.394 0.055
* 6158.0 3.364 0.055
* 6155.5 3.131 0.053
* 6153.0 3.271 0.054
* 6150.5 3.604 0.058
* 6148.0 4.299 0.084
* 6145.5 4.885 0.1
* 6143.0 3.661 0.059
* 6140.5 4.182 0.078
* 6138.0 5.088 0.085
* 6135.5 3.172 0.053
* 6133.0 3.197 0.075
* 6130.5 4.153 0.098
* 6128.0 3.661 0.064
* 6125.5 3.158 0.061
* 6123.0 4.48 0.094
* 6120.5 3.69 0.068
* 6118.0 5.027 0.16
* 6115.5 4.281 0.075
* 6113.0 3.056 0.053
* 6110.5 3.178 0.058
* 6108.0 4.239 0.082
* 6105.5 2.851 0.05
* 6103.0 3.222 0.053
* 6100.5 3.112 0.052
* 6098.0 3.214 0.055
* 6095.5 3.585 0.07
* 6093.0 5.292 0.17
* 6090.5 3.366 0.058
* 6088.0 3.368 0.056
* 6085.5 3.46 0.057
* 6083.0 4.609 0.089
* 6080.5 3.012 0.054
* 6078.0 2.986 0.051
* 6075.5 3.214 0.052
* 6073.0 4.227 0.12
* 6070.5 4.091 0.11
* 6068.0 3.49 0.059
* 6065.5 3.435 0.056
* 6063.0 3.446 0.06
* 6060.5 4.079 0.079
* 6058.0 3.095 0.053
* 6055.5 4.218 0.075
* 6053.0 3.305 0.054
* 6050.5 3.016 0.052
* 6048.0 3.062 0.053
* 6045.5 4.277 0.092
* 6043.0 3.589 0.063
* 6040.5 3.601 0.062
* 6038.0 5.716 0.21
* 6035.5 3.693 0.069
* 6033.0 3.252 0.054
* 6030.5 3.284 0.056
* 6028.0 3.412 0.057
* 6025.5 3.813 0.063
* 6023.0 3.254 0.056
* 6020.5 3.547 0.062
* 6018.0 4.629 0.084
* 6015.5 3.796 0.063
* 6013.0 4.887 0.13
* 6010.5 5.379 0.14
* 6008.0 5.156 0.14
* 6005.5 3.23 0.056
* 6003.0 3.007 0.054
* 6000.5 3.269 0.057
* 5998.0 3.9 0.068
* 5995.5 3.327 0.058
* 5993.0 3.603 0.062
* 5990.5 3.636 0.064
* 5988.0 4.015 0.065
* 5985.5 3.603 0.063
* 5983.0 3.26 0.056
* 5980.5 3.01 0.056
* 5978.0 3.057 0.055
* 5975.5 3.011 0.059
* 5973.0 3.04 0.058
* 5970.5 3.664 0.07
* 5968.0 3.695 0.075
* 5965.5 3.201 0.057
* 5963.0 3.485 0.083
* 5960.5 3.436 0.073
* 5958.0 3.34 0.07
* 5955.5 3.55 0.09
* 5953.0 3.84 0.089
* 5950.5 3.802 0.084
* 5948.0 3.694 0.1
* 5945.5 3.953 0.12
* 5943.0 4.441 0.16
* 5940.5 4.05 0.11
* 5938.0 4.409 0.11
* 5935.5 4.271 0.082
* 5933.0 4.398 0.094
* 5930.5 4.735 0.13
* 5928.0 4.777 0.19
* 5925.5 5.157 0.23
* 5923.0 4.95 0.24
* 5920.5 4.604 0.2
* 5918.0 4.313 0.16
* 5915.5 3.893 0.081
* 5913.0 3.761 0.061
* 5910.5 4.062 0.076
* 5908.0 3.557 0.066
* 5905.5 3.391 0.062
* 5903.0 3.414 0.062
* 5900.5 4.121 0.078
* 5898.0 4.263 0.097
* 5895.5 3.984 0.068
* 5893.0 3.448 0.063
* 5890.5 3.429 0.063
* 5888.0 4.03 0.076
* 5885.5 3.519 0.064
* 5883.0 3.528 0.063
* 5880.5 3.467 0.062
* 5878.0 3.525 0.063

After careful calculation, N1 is 3.48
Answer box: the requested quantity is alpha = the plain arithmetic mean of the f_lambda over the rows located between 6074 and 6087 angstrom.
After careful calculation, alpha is 3.5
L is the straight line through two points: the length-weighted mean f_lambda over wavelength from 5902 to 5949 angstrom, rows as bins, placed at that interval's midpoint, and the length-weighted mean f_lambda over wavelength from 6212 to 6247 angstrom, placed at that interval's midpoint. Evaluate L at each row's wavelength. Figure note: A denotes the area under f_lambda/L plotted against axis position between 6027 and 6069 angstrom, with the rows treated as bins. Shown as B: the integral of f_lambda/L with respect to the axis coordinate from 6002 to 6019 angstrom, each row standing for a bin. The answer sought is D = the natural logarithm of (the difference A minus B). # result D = 3.0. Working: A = 39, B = 18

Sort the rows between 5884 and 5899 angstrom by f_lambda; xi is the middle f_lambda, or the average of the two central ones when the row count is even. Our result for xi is 3.75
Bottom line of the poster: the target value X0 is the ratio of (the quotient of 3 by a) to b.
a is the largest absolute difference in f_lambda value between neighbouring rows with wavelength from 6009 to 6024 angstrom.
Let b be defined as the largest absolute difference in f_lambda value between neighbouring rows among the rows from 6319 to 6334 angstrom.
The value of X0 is 25.7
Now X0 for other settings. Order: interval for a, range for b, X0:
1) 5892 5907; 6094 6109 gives 3.1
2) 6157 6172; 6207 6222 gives 1.8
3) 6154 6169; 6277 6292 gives 1.8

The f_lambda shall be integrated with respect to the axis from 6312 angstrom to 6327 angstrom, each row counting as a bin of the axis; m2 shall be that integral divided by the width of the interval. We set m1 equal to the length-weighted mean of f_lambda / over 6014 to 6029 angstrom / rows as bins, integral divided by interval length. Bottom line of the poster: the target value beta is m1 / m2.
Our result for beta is 1.33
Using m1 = 3.77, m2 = 2.84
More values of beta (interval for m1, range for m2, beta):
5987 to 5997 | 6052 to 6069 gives 1.02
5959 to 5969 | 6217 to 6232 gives 0.97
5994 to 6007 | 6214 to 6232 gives 0.92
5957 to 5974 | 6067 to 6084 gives 0.94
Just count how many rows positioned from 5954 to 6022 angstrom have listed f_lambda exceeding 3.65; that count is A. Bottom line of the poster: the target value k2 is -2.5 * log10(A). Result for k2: -2.39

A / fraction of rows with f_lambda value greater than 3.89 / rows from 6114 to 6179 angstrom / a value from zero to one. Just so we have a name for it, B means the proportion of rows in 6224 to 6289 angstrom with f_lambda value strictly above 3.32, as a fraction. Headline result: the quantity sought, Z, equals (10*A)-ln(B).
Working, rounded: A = 0.46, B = 0.38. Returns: 5.57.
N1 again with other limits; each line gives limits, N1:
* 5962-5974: 3.41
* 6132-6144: 3.80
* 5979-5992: 3.49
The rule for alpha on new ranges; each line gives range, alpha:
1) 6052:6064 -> 3.6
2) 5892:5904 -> 3.8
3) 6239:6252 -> 3.5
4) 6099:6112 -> 3.3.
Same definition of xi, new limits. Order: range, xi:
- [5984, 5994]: 3.62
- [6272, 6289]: 2.92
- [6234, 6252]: 3.17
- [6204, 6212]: 3.56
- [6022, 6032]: 3.35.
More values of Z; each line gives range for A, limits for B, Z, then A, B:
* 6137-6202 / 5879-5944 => 3.46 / 0.35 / 1.00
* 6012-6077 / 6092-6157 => 3.63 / 0.31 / 0.58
